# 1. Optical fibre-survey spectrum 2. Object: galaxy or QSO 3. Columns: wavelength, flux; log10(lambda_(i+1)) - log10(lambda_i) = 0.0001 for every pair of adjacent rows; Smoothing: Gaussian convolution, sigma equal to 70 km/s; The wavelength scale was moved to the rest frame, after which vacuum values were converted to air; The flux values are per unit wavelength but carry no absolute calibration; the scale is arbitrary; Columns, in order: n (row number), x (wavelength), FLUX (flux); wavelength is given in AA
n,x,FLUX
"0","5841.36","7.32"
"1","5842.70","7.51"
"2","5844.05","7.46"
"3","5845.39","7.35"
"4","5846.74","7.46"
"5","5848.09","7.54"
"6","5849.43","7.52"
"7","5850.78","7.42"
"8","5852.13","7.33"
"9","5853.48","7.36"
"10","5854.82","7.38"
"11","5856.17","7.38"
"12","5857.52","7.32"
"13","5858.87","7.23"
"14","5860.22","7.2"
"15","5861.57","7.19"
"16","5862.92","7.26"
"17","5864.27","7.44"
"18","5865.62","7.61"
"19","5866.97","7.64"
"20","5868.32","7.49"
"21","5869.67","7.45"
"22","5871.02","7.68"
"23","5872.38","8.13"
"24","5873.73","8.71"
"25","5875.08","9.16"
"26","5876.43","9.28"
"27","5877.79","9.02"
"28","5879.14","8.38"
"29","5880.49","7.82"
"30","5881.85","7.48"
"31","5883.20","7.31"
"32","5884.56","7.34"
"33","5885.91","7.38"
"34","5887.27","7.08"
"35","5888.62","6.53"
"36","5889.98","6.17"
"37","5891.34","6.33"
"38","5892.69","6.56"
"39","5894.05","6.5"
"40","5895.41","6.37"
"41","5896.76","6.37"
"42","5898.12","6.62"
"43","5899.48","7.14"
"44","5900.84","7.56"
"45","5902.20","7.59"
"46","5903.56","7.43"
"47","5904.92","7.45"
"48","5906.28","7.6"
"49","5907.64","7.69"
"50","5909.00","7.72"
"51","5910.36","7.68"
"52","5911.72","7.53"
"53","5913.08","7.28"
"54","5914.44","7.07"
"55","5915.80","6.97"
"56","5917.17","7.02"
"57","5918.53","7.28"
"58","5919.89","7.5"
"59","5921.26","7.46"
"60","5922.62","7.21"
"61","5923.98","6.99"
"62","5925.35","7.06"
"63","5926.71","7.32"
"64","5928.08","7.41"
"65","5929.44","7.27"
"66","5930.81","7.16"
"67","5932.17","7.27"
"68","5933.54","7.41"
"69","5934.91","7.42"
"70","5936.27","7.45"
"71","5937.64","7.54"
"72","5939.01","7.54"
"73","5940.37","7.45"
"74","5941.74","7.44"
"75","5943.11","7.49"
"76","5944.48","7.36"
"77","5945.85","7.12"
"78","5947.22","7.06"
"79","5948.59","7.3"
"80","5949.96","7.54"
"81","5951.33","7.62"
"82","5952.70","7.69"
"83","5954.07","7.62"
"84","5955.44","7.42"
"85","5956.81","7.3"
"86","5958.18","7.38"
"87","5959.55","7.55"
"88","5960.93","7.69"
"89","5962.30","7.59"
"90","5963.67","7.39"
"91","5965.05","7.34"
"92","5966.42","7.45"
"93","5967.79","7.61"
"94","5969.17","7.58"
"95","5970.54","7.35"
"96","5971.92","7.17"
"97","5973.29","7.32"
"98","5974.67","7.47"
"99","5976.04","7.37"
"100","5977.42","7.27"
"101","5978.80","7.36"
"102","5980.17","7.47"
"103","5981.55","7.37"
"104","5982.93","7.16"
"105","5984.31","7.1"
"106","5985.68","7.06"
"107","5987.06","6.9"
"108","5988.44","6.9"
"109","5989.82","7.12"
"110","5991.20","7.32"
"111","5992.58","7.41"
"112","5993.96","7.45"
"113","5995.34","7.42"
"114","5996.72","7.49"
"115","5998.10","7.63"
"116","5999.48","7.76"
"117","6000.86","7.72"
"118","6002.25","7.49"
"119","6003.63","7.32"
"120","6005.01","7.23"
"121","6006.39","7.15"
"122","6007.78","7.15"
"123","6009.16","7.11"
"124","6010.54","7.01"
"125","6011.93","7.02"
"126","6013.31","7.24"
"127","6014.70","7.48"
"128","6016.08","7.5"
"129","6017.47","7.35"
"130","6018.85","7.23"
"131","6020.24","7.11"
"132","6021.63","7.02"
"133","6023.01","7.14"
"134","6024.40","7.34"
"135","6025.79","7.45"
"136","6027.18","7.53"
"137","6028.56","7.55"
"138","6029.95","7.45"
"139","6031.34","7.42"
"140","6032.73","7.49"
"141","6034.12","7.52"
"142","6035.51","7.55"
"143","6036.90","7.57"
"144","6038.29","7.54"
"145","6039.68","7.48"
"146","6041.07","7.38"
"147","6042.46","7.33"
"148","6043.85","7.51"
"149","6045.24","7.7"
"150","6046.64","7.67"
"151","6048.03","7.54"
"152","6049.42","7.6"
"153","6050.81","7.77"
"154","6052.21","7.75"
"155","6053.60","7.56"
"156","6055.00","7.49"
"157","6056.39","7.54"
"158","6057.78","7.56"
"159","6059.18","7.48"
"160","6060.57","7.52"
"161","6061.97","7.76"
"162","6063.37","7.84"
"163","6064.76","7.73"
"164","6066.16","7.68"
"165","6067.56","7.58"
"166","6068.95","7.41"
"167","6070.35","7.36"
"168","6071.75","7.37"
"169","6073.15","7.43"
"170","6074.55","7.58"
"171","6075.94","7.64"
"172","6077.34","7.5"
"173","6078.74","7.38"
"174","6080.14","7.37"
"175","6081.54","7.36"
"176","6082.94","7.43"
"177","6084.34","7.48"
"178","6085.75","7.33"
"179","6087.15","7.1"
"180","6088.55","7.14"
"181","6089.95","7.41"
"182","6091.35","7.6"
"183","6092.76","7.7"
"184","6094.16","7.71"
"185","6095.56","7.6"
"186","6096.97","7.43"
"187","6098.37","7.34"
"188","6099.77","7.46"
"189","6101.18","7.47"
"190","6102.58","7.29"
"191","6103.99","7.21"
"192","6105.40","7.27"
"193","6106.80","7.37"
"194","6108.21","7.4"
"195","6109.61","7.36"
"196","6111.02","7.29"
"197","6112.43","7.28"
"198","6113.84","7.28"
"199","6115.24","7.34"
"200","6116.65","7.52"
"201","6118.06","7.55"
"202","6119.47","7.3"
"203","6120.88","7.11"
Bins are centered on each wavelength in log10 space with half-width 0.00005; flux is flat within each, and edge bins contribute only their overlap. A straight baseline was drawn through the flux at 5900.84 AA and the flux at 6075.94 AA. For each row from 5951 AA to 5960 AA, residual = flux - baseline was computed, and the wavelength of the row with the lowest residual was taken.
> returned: 5956.81 AA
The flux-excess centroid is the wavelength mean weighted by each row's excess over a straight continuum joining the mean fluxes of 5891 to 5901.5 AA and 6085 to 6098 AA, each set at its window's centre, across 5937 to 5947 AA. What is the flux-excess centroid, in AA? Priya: 5941.1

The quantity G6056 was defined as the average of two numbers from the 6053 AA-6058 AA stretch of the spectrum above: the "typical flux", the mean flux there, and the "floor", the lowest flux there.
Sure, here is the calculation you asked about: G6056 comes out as 7.51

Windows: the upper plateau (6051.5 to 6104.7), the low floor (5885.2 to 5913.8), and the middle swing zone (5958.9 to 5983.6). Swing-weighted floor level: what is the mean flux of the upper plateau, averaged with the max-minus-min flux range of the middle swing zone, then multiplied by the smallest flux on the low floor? 24.7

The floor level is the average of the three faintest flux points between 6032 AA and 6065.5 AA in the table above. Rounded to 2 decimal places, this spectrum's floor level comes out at 7.40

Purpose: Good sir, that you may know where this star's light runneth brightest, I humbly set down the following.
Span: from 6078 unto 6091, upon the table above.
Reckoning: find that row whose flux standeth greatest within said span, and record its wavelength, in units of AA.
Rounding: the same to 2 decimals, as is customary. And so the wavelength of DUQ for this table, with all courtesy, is 6084.34 AA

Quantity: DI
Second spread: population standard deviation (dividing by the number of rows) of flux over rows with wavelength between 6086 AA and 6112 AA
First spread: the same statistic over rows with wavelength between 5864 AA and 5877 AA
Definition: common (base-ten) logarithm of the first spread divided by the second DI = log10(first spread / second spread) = 0.6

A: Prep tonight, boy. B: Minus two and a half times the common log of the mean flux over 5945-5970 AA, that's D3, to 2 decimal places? -2.18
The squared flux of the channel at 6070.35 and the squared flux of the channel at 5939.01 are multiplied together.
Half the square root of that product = 27.7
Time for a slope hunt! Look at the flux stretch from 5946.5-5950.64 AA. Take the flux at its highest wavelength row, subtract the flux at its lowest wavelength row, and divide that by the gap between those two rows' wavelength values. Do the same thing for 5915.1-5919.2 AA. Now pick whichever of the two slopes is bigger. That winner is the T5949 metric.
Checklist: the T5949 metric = 0.18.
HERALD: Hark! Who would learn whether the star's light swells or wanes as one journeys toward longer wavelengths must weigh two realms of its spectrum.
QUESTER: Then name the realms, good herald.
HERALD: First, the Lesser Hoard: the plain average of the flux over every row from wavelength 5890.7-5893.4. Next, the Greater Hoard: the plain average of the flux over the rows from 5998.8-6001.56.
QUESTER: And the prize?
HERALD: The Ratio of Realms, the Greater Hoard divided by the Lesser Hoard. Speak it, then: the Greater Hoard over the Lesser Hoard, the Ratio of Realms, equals 1.20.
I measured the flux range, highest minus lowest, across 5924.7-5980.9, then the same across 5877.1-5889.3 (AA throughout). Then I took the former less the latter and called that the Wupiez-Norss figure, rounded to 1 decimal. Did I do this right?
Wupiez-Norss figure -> -1.9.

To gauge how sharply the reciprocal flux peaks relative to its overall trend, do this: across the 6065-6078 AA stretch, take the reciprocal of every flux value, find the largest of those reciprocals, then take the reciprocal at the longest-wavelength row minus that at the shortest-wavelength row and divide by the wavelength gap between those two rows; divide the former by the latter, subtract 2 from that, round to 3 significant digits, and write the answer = 484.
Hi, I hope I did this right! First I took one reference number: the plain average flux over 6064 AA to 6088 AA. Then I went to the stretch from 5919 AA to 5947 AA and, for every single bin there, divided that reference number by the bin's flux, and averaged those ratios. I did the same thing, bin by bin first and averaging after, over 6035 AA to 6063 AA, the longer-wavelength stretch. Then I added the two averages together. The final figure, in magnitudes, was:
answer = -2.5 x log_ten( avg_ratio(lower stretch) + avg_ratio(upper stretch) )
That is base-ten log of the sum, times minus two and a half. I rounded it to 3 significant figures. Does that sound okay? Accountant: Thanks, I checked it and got -0.753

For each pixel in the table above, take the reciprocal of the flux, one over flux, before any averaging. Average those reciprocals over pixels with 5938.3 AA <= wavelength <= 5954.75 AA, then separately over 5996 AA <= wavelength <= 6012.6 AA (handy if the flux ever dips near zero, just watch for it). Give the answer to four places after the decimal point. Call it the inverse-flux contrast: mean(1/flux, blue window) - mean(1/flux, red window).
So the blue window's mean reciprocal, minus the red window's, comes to -0.0018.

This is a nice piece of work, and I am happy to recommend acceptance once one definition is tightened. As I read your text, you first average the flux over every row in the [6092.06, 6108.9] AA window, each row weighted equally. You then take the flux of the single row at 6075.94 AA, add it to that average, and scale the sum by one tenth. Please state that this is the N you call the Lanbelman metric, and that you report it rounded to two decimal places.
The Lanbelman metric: 1.51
